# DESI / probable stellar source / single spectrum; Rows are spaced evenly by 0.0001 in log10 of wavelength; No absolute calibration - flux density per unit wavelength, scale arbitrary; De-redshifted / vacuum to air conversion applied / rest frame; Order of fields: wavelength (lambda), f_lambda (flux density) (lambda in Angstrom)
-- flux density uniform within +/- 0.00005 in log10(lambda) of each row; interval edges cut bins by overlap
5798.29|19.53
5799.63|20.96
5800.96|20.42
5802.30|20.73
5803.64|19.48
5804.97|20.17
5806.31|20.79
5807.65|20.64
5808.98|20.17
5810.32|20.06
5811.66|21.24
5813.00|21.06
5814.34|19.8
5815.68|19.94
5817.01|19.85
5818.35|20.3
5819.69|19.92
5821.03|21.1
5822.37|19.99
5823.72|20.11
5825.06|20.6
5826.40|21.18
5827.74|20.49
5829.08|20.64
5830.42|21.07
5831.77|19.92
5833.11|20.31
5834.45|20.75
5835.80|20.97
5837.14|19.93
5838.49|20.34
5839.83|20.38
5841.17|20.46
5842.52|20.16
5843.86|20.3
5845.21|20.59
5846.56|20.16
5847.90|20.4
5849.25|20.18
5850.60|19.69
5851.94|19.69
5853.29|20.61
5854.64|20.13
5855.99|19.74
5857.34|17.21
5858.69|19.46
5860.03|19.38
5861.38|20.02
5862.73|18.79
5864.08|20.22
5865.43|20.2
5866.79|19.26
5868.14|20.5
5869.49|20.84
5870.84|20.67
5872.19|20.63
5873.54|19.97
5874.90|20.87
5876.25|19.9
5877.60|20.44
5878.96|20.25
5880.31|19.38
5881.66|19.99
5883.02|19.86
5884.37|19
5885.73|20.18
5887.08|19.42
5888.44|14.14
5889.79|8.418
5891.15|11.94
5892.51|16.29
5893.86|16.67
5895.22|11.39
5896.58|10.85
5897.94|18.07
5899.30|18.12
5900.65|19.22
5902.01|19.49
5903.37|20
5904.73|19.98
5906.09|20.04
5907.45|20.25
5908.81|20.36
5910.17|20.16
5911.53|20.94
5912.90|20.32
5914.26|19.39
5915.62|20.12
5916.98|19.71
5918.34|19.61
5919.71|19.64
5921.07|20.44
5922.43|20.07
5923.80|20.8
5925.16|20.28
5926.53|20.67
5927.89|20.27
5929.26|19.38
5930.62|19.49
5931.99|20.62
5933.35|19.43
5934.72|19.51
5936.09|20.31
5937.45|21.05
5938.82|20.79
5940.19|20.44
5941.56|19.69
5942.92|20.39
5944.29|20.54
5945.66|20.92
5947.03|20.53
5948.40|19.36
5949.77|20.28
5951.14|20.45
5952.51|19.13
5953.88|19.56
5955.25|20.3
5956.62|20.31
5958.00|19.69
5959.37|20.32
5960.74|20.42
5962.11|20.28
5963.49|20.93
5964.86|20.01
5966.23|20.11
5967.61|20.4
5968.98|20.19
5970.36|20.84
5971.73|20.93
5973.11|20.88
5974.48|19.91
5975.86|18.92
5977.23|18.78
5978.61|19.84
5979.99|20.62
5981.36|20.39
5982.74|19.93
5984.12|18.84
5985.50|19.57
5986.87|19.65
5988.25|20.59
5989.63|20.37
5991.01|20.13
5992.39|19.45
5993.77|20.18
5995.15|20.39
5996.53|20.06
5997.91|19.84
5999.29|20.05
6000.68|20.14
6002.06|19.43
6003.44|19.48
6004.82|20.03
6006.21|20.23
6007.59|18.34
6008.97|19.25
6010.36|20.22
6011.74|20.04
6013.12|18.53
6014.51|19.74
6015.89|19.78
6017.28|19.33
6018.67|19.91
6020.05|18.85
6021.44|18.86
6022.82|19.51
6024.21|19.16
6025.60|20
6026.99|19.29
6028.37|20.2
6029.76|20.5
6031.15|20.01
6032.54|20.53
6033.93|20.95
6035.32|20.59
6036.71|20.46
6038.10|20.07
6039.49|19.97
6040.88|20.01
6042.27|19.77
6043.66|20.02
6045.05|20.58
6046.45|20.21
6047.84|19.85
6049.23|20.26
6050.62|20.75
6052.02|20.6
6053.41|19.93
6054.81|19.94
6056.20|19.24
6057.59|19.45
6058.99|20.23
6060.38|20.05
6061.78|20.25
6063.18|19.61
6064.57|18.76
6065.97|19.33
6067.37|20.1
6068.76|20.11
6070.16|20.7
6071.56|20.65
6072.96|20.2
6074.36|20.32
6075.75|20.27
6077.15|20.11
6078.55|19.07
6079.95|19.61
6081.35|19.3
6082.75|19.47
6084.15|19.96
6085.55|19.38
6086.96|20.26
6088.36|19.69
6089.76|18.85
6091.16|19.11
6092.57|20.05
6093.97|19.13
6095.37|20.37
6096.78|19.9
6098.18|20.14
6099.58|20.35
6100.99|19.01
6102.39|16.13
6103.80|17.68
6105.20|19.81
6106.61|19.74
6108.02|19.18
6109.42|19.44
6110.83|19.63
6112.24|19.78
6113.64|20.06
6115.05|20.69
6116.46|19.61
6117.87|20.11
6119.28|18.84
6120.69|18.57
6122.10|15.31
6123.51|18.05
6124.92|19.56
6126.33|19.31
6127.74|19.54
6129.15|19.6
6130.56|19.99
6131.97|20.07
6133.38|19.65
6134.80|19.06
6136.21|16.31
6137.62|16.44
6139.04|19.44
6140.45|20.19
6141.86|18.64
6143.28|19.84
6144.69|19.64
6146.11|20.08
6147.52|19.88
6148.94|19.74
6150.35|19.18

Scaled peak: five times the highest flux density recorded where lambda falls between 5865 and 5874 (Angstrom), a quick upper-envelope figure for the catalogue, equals 104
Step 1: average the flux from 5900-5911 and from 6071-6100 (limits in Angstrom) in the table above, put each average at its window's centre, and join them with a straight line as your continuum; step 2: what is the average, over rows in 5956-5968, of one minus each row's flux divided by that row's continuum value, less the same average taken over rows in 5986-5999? -0.009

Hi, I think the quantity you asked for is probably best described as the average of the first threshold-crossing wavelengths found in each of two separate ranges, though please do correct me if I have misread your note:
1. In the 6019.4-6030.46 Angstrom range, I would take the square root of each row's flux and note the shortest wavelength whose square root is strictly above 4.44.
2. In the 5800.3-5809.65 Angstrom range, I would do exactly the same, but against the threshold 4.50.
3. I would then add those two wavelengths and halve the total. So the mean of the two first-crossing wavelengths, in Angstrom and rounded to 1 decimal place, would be 5913.3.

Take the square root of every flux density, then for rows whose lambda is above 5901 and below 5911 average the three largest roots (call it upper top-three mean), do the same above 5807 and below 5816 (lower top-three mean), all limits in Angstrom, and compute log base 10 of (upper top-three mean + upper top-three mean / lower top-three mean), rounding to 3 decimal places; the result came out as 0.739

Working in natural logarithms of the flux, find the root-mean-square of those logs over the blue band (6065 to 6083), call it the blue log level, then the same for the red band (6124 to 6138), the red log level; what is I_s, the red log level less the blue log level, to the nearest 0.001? -0.052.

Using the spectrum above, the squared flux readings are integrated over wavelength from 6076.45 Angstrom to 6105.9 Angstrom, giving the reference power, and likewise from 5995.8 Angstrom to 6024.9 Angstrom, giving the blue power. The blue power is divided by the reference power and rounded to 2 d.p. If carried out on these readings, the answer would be 1.00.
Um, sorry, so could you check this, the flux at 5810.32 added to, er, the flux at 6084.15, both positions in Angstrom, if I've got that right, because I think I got 40.0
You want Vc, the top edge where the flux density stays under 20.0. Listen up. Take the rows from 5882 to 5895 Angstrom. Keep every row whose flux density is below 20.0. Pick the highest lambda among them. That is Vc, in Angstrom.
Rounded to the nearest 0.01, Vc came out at 5893.86 Angstrom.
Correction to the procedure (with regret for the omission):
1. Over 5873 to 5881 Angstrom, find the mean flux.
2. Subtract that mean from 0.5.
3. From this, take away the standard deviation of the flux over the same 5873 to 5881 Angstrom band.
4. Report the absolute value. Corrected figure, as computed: 20.1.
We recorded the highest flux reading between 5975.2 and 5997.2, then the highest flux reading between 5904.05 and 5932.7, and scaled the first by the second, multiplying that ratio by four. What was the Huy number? 3.94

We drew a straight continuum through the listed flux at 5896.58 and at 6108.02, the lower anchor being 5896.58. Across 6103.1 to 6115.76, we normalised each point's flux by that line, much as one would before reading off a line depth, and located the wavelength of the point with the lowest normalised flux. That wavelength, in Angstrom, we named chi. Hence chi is 6103.80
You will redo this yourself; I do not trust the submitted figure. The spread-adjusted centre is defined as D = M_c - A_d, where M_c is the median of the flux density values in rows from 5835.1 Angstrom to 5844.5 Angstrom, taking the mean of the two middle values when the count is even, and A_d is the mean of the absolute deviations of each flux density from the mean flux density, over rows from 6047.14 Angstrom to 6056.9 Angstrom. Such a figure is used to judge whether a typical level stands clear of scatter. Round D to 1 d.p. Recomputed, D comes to 19.9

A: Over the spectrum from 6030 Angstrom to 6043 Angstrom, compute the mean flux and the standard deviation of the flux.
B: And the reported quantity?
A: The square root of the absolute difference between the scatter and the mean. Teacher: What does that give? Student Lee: 4.46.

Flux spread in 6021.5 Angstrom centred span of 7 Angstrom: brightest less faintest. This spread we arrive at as 1.06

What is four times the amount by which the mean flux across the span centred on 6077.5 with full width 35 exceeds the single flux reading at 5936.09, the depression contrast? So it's -2.1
